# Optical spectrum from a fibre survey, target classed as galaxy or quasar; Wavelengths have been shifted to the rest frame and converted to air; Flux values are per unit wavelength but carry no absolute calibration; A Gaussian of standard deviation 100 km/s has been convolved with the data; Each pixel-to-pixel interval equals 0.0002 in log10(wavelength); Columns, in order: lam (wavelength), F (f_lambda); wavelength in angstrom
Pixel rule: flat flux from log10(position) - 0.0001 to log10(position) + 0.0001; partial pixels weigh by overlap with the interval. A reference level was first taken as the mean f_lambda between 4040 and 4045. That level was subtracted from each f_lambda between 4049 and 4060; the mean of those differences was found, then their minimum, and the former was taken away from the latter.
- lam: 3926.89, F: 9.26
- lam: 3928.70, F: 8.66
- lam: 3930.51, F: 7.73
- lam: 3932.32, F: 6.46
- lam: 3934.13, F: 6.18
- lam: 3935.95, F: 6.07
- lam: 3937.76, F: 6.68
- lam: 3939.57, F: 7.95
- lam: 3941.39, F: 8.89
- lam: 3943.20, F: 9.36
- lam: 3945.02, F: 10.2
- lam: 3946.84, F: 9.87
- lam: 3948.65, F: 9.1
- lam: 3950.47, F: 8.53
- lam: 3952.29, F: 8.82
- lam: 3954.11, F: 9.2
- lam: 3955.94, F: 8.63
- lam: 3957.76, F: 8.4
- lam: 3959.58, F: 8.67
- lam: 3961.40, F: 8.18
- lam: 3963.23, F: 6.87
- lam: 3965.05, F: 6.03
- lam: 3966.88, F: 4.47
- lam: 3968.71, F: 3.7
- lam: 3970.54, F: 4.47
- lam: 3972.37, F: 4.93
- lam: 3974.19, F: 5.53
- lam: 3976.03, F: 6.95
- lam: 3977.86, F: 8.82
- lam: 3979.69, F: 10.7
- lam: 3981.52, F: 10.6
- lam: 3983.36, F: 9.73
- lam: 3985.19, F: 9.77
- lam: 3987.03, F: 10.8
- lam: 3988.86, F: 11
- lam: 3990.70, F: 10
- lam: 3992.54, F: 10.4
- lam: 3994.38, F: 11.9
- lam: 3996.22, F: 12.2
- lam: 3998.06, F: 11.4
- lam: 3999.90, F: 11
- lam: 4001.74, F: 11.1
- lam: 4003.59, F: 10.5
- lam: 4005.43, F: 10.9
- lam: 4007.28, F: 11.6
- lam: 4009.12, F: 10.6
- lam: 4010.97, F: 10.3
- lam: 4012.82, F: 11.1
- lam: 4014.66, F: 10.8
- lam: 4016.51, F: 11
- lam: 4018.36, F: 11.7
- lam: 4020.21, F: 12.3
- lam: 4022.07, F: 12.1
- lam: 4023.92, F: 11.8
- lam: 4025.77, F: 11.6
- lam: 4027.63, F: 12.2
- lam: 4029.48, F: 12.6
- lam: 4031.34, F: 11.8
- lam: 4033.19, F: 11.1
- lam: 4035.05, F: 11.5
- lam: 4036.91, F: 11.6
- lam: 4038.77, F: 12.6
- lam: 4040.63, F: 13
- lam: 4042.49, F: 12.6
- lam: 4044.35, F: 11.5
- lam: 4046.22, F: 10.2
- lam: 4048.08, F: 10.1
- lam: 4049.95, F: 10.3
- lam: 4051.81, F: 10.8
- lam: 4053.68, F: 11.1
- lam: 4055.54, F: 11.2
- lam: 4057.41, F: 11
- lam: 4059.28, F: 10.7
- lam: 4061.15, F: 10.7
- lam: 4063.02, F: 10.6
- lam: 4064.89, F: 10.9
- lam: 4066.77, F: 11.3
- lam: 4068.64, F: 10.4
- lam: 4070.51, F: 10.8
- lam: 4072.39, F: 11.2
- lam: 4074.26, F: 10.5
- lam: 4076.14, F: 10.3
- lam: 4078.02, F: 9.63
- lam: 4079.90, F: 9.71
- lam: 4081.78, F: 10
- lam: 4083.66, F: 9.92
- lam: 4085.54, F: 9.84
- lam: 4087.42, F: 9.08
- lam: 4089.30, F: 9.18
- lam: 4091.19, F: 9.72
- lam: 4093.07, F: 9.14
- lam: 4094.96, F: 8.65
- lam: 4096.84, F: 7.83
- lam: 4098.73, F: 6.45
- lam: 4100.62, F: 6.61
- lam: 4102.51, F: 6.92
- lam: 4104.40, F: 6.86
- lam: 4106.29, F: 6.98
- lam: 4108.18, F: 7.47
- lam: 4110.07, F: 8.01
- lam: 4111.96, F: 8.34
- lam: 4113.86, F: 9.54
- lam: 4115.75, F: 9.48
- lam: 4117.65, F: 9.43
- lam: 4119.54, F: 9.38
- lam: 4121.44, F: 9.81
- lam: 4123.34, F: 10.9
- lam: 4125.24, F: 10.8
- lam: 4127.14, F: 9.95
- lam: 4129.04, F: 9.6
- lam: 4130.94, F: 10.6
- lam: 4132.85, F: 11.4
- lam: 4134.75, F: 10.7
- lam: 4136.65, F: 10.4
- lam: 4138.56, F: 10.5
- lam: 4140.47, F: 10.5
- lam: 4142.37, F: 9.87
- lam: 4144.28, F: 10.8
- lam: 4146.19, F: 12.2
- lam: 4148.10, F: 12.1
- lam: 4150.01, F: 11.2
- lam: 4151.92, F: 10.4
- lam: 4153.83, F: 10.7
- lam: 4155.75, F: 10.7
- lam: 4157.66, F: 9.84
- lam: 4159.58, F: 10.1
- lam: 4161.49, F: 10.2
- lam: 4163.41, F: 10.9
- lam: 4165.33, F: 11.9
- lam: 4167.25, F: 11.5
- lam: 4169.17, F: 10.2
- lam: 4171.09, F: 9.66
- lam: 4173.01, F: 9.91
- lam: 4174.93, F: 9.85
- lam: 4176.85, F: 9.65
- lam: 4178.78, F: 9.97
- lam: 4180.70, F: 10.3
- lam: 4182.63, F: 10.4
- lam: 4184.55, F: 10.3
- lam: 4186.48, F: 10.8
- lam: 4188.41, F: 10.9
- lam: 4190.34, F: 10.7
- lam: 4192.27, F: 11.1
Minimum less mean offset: -0.55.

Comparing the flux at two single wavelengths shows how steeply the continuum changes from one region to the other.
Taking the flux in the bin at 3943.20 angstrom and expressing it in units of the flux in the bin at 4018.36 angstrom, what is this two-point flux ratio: 0.80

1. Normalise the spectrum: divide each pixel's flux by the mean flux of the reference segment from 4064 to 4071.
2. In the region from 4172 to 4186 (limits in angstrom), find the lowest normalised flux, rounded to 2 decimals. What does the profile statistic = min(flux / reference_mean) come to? 0.89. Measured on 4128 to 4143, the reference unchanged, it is 0.88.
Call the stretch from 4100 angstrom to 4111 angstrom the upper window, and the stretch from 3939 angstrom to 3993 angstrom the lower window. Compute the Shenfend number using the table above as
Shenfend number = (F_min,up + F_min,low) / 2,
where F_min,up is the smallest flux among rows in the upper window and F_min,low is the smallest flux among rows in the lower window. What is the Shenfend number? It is 5.2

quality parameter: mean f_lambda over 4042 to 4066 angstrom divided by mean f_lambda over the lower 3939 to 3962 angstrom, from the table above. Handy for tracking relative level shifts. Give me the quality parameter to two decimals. 1.22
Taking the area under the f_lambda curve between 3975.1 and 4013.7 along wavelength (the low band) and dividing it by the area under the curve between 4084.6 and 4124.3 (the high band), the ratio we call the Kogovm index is 1.20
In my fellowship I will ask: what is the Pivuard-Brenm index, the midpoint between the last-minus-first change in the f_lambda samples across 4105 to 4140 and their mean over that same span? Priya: 6.6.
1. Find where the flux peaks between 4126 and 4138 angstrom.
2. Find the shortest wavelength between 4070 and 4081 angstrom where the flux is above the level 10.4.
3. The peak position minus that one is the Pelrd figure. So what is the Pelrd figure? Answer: 62.3 angstrom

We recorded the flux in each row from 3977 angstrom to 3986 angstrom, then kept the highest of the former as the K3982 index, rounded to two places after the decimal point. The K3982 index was 10.70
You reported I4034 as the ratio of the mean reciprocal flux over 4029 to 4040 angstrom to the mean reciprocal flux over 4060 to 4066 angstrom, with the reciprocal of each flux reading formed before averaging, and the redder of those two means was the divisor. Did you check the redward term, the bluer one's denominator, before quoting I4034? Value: 0.91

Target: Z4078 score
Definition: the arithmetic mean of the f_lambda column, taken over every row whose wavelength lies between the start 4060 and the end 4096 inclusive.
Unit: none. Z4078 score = 10.1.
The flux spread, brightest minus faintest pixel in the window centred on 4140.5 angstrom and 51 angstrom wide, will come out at 3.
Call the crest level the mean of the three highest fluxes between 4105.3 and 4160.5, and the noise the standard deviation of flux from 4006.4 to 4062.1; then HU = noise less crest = -11.1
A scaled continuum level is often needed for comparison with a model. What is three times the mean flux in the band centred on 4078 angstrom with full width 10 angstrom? 30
